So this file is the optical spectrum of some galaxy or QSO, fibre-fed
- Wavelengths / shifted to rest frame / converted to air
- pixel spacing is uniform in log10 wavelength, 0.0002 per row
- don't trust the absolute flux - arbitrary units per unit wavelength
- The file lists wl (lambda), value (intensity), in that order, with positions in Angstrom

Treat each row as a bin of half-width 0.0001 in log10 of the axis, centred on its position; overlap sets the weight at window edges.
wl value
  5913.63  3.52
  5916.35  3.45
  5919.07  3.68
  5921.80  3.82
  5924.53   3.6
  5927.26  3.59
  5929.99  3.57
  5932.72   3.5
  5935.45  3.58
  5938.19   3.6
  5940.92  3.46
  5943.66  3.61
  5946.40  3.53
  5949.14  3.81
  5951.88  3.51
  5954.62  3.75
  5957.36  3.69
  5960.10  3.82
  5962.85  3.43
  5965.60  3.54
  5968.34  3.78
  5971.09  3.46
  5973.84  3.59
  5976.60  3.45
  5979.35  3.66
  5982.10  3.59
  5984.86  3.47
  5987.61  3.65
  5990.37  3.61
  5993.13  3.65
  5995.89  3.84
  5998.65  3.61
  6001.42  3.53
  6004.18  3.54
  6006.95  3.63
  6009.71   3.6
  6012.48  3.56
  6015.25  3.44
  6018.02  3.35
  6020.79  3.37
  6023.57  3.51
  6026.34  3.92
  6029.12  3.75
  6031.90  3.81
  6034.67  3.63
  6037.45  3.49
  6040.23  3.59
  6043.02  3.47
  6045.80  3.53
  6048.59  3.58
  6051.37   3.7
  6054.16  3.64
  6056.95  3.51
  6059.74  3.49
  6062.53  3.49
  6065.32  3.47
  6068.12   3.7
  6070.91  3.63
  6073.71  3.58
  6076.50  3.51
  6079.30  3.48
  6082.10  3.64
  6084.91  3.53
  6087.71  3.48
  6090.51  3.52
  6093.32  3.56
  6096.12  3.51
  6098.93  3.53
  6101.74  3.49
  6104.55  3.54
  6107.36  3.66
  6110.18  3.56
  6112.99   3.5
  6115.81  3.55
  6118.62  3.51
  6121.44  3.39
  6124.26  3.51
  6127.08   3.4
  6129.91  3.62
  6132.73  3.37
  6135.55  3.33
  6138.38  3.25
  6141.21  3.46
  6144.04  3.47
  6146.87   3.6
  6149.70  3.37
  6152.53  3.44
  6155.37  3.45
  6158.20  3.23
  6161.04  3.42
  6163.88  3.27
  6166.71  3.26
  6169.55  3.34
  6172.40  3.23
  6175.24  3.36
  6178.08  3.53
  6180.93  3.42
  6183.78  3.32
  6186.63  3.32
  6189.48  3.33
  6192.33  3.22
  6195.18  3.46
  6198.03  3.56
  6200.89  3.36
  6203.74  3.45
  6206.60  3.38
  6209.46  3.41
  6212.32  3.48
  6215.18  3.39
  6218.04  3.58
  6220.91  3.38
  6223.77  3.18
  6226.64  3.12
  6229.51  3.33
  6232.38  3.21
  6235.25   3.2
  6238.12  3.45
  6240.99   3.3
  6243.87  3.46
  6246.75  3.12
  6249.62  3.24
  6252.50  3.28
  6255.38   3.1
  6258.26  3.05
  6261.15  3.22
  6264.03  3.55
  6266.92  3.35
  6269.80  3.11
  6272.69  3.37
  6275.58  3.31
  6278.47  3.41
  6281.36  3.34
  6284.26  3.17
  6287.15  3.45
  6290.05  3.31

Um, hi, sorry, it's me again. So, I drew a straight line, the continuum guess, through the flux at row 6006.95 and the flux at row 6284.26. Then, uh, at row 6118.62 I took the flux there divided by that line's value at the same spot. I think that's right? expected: 1.02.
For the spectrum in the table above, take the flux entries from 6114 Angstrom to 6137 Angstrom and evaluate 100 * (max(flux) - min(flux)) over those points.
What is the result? 29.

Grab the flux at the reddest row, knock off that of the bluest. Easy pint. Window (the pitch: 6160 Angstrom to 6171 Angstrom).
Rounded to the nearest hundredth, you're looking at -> -0.08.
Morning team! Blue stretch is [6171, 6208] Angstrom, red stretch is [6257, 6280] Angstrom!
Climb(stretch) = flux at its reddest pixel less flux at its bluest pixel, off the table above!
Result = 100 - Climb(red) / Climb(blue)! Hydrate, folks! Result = 97.6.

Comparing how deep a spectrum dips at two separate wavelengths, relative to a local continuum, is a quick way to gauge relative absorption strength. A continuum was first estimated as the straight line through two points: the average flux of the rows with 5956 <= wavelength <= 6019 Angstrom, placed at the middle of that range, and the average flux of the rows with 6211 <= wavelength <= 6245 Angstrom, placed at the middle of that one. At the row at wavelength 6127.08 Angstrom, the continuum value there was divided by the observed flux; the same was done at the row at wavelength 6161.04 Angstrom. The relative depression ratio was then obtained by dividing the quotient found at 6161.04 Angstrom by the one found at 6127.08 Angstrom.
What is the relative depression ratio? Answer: 0.98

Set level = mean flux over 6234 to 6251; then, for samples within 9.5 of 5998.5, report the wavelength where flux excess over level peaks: 5995.89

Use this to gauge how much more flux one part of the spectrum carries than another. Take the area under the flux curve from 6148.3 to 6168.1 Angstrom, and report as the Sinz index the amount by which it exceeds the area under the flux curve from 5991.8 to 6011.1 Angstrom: -3.7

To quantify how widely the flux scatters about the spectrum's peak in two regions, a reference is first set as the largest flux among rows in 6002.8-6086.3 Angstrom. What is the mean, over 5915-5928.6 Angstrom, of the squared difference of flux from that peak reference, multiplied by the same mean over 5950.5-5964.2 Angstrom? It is 0.010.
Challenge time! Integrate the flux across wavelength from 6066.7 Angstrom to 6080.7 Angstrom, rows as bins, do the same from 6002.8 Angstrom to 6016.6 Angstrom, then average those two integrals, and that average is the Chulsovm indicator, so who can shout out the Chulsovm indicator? 49.6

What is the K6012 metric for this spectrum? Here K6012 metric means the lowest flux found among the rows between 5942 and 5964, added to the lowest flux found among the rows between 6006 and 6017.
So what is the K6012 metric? 6.87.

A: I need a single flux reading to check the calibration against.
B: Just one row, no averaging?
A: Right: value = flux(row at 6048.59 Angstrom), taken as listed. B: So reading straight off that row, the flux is 3.58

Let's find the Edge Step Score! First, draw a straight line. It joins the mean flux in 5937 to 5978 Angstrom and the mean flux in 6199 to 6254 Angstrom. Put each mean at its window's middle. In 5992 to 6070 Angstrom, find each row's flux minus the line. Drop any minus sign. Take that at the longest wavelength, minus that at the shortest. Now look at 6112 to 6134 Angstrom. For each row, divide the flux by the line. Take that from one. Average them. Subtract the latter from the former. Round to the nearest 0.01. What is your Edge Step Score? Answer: 0.14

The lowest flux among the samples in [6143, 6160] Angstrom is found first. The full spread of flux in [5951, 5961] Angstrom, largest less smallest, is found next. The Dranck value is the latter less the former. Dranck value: -2.92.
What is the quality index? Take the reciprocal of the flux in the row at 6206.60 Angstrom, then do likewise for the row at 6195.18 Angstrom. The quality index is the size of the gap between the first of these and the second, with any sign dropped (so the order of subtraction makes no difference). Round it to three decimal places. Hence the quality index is 0.007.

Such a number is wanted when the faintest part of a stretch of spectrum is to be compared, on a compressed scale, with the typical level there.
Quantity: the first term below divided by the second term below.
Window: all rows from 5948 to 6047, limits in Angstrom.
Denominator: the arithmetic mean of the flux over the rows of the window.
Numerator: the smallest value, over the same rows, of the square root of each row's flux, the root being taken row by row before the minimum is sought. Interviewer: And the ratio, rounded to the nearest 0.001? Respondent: 0.508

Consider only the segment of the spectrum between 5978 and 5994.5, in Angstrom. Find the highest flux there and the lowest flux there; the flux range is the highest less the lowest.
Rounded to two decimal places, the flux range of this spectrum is 0.19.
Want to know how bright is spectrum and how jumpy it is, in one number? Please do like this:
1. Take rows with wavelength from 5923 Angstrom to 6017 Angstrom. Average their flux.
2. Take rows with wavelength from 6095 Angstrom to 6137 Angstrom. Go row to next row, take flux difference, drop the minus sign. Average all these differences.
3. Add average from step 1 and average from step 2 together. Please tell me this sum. 3.69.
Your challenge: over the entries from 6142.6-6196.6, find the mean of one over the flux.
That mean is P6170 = 0.297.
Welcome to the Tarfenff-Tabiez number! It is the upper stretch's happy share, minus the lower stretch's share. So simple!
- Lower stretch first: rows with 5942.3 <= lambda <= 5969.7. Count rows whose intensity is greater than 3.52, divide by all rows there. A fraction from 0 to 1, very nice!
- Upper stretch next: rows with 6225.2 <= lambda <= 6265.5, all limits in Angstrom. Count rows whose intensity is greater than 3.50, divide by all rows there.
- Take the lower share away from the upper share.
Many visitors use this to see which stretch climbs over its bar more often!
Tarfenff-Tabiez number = -0.73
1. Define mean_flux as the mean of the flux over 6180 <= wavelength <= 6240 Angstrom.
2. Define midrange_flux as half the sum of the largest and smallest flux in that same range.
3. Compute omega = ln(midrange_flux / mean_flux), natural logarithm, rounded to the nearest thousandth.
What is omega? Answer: -0.003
